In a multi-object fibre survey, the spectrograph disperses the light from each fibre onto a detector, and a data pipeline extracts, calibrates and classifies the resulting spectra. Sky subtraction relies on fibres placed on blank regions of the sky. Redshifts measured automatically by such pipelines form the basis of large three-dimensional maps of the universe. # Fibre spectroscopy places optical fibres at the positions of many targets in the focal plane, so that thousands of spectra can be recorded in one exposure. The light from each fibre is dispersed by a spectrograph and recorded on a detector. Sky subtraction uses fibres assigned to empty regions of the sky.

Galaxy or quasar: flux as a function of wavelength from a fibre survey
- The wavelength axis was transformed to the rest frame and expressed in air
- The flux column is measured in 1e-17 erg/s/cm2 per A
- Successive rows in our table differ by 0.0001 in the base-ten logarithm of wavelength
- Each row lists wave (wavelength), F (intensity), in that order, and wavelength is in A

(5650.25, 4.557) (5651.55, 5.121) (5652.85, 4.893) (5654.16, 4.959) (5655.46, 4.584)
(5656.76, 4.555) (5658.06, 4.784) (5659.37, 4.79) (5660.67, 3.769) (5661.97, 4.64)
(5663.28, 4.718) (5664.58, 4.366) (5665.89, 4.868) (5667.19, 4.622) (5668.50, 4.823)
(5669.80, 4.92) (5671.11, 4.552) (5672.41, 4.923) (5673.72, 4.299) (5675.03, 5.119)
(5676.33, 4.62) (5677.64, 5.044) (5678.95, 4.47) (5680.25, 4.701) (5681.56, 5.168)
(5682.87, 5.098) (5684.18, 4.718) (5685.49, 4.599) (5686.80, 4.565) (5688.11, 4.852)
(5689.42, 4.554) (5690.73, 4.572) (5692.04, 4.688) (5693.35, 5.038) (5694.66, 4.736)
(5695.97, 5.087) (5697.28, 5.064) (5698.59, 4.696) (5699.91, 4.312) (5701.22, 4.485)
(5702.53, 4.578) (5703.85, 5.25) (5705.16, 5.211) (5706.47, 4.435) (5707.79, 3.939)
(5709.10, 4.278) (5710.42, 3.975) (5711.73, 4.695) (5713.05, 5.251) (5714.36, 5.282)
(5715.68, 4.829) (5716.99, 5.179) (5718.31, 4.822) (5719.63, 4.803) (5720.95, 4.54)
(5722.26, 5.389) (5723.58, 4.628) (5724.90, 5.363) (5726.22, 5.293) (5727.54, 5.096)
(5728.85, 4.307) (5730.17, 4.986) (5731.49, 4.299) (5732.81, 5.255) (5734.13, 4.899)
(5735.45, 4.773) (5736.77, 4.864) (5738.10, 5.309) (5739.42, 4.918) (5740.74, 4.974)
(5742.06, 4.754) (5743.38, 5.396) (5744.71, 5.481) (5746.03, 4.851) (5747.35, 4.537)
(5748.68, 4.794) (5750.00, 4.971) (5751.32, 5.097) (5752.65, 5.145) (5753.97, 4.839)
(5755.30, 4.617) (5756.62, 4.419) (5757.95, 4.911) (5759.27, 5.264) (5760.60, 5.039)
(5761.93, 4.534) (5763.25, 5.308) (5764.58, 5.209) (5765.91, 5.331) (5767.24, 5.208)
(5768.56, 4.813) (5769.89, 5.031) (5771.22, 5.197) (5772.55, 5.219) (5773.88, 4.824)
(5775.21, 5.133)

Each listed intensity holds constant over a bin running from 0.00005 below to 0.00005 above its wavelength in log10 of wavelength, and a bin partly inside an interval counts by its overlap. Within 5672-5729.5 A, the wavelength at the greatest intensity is 5722.26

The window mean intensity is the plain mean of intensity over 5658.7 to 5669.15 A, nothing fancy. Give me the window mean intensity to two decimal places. 4.57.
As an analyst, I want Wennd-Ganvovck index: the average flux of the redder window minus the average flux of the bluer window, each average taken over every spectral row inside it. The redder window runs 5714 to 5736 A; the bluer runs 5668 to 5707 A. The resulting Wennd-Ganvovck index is 0.15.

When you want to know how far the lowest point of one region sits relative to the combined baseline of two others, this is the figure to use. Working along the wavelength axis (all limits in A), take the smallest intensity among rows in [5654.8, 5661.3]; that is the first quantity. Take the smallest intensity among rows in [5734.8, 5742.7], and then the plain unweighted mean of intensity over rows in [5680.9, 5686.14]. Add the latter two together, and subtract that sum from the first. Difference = -5.88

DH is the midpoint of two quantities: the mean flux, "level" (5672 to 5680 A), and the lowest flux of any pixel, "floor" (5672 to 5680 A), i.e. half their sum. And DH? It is 4.52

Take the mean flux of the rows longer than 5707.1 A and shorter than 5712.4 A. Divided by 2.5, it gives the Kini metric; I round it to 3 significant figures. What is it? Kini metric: 1.69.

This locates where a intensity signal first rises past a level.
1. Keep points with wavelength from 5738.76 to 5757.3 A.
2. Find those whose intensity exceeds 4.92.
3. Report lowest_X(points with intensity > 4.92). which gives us 5740.74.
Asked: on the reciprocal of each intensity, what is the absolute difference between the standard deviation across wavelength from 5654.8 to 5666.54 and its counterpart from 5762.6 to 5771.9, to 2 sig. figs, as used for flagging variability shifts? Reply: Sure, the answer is 0.011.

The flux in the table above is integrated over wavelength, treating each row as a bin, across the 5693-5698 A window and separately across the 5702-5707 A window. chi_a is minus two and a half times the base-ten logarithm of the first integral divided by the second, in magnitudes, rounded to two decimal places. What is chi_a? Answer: -0.02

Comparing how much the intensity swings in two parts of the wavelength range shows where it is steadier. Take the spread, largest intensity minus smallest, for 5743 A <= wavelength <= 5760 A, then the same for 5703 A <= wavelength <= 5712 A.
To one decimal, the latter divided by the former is 1.2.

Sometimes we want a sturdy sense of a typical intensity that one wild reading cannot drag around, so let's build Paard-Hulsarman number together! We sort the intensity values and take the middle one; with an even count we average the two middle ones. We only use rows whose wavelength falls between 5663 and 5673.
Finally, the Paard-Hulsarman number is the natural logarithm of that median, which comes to 1.56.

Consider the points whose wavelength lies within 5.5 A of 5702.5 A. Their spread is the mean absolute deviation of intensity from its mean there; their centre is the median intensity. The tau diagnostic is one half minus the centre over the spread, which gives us -13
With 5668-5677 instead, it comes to -21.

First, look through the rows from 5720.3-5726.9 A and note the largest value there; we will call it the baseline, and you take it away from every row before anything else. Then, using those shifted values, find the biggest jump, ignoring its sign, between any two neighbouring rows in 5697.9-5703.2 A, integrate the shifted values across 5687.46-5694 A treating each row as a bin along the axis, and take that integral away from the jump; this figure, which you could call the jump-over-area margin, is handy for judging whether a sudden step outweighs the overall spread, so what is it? 4.63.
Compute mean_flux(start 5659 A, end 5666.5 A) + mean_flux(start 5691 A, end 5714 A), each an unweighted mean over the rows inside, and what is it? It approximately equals 9.21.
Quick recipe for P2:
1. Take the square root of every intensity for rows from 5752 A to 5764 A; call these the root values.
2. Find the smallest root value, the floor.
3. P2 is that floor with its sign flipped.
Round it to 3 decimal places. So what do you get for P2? -2.102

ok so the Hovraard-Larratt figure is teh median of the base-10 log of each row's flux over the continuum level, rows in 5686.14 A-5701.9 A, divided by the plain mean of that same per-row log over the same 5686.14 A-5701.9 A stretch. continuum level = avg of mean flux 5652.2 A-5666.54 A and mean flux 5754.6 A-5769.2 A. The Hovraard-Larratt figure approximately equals 1.3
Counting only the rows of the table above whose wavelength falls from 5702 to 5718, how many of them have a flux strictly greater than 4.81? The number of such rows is 6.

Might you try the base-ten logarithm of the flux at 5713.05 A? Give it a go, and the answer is 0.72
